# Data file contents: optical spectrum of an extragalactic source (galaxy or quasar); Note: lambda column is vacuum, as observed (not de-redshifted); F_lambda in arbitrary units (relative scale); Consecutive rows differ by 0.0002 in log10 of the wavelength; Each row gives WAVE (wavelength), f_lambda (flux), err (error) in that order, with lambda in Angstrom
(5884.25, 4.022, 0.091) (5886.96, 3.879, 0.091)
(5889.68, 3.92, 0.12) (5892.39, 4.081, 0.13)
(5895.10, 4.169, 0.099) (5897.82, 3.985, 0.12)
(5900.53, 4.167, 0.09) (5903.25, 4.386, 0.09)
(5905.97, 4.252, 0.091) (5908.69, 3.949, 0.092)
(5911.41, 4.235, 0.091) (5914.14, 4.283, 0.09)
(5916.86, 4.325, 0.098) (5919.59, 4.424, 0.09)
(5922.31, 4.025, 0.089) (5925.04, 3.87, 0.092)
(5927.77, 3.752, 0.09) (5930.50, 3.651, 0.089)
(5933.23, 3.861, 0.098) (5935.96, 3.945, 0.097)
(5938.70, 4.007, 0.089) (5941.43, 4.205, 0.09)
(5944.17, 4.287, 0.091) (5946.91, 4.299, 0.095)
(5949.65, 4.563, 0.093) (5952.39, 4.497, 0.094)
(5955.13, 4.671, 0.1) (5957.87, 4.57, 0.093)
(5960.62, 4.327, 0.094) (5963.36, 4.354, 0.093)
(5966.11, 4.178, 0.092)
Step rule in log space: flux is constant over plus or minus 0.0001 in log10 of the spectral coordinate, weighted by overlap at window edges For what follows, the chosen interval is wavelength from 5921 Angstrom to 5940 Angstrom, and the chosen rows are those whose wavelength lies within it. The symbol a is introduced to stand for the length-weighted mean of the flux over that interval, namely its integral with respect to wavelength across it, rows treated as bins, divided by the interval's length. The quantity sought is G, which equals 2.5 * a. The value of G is 9.7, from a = 3.87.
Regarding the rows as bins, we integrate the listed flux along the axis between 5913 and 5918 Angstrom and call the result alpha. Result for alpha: 22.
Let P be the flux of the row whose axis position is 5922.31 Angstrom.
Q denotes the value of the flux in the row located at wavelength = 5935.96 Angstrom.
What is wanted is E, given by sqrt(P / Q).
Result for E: 1.01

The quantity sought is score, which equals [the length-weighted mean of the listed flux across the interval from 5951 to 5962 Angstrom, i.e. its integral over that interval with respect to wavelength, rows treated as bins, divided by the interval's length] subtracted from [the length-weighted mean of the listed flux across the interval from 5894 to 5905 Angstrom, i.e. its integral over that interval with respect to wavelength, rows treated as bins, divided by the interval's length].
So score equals -0.3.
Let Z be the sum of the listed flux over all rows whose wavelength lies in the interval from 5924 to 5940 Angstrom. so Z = 23.1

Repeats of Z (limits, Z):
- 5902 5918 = 25.4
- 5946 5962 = 26.9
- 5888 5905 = 24.7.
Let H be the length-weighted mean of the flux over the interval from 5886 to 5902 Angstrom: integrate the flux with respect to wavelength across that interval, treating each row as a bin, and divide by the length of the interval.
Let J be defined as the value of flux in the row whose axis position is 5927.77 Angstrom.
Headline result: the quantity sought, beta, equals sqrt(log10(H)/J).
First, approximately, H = 4.04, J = 3.752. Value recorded 0.402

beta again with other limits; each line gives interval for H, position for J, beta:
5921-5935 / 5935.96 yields 0.385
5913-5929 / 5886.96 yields 0.398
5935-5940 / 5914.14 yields 0.374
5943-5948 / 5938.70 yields 0.397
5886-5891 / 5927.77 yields 0.397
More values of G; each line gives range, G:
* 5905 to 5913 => 10.4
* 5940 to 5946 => 10.6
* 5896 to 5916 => 10.5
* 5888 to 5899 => 10.1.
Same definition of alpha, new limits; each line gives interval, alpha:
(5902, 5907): 22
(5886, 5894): 32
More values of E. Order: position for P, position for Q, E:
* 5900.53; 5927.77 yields 1.05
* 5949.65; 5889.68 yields 1.08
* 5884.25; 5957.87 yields 0.94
